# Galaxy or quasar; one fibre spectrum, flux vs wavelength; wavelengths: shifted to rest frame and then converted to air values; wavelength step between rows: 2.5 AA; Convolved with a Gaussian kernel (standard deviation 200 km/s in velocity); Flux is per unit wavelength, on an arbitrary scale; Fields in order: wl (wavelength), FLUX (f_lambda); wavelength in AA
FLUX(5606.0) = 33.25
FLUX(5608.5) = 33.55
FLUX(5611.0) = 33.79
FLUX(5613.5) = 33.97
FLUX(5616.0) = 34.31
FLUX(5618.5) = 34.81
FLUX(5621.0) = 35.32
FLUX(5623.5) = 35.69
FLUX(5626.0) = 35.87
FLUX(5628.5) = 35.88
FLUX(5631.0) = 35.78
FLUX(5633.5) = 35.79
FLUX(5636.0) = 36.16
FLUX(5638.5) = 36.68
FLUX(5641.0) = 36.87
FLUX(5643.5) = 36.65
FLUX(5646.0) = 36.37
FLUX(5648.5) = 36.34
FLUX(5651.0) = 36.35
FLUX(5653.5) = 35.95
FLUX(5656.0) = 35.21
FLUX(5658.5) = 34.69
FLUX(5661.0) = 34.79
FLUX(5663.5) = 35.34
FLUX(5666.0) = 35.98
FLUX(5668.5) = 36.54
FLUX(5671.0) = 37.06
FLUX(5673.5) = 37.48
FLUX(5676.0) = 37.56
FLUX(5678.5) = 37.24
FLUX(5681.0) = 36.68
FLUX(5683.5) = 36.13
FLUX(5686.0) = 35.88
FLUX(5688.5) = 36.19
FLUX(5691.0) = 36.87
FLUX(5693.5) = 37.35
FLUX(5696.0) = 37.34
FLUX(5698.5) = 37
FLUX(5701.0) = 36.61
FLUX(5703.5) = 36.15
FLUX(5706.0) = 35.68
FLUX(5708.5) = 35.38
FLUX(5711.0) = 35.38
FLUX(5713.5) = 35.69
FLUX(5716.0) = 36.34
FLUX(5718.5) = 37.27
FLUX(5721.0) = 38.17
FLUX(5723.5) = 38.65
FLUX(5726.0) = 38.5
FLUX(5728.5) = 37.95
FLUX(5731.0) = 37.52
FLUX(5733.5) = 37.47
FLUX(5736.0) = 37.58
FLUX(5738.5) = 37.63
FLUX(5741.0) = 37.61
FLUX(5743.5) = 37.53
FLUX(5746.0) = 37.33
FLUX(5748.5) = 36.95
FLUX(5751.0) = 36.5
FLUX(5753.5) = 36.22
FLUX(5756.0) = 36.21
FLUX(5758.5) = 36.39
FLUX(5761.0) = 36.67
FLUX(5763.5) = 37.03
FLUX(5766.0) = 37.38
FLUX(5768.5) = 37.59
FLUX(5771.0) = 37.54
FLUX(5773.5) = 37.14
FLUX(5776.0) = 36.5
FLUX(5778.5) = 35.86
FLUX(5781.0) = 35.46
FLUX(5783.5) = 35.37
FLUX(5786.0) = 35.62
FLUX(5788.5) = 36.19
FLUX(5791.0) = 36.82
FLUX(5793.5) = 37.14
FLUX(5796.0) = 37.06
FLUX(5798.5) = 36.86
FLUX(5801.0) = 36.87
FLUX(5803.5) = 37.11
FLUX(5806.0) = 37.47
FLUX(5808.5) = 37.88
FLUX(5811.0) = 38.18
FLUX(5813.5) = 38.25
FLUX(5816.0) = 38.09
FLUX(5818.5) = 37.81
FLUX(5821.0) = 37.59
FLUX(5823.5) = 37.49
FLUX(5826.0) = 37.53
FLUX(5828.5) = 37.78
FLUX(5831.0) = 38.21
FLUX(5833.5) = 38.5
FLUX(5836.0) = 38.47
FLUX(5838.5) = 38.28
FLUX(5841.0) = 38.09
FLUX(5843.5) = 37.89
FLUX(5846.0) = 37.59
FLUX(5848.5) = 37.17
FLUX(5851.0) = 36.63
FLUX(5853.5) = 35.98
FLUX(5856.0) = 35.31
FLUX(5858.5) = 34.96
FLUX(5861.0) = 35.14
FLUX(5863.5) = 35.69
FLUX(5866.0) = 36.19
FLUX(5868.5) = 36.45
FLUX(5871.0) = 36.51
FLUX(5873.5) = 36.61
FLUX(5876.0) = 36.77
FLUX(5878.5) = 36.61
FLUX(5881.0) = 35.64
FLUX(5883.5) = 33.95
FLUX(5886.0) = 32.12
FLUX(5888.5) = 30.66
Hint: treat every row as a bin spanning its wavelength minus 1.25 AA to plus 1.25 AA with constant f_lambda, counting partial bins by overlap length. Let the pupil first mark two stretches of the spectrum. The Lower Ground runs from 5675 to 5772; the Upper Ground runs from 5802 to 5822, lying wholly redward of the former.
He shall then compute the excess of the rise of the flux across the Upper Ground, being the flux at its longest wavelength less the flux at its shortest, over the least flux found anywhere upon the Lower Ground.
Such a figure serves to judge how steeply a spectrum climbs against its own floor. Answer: -34.9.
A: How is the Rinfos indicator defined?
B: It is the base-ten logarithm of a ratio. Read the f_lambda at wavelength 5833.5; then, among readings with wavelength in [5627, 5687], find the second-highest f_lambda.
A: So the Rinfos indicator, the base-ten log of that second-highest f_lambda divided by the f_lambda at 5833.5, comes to -0.012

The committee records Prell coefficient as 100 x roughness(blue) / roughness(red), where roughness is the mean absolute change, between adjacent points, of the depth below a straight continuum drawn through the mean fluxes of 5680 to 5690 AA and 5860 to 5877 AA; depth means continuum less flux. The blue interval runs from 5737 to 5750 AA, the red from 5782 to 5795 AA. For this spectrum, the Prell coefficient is 38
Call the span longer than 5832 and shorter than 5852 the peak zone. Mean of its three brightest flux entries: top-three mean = 38.4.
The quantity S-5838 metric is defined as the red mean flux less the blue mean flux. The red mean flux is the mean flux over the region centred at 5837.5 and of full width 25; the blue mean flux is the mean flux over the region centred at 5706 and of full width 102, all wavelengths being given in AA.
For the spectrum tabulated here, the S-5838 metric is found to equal 1.2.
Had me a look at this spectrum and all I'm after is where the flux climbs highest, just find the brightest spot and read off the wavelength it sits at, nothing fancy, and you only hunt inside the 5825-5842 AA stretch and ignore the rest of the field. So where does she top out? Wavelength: 5833.5 AA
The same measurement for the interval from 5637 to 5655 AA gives 5641.0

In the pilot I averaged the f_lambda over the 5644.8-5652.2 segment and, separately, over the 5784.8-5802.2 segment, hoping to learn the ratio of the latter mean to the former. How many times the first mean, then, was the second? 1.01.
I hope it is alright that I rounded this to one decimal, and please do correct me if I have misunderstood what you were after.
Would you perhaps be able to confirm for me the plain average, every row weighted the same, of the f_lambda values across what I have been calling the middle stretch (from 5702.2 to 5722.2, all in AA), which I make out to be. 36.3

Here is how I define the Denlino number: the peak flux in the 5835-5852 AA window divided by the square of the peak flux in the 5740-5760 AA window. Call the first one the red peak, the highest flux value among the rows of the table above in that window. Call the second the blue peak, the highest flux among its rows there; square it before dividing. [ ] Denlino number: 0.0272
